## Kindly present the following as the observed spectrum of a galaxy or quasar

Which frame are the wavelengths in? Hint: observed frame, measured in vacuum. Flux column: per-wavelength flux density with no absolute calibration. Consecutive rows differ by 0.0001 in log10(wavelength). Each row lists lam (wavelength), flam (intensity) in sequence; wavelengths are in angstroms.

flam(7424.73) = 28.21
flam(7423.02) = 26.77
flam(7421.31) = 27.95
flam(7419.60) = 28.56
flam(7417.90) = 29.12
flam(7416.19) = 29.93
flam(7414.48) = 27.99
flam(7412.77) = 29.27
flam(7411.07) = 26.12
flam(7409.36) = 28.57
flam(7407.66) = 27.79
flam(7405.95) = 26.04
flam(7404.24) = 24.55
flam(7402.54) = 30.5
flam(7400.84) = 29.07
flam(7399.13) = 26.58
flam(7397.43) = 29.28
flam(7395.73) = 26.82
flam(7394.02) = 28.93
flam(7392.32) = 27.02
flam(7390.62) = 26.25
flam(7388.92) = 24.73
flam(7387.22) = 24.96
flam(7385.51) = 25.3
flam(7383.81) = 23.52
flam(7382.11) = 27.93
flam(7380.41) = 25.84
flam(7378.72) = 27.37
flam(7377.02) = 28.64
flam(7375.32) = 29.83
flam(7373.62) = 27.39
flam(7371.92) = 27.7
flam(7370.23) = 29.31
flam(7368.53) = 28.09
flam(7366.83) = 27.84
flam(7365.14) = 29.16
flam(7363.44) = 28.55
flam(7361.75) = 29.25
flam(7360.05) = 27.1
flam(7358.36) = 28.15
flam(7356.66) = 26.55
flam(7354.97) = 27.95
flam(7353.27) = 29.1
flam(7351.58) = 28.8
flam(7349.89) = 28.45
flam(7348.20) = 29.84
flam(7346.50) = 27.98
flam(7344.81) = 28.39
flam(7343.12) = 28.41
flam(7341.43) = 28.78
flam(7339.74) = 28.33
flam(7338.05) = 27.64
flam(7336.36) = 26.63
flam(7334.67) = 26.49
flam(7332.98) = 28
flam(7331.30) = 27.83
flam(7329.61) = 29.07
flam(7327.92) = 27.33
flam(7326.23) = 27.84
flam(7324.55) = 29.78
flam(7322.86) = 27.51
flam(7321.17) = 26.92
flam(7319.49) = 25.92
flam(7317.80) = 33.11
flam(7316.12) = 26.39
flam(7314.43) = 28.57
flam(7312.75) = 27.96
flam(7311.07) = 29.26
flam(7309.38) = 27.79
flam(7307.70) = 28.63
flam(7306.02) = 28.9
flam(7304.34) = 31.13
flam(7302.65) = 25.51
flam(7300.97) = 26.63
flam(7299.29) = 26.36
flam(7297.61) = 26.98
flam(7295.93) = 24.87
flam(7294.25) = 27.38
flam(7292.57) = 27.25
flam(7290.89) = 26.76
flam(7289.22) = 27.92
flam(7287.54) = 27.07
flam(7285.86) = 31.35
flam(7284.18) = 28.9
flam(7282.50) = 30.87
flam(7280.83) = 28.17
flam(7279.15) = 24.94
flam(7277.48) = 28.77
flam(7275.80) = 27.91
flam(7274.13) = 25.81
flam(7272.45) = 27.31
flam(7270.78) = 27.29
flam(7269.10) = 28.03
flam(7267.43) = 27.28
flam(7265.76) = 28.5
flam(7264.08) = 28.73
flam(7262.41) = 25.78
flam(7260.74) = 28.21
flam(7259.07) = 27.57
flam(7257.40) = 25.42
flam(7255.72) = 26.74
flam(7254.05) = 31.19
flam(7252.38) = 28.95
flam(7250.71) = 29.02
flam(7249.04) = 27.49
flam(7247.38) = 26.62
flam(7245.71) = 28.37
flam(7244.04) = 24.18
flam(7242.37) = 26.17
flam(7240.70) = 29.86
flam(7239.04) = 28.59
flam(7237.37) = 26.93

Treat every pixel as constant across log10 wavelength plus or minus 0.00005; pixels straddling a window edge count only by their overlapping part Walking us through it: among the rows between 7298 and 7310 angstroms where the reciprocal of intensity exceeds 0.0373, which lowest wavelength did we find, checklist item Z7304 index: 7299.29 angstroms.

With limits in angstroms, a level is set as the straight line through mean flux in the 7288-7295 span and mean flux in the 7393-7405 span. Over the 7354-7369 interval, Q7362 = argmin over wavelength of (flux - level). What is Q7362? 7356.66 angstroms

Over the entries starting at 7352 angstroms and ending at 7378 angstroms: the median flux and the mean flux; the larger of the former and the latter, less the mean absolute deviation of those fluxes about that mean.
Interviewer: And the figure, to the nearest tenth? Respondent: 27.5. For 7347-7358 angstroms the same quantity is 27.8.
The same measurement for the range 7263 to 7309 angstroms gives 26.5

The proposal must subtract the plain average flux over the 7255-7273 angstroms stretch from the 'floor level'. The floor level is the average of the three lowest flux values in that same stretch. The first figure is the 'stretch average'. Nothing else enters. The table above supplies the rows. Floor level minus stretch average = -1.37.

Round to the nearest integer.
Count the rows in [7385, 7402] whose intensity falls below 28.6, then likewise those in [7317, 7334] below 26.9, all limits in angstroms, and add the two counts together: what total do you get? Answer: 8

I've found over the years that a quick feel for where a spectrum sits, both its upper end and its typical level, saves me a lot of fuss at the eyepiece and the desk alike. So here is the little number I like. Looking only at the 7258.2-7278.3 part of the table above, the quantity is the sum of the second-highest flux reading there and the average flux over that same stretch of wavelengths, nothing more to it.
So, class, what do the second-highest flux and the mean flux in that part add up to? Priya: 56.3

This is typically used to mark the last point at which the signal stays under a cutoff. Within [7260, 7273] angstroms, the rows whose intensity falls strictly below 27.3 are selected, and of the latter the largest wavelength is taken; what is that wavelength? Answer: 7270.78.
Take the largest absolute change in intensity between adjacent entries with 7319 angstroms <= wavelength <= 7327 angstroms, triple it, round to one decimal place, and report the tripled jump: 6.8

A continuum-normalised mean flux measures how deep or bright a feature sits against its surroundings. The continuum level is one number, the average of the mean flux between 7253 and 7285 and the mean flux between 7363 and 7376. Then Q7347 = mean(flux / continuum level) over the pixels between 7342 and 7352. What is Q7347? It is 1.02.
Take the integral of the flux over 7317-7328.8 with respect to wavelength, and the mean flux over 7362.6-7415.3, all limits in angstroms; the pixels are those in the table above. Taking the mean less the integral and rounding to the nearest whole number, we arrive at -307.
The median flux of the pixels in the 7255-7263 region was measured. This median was 26.7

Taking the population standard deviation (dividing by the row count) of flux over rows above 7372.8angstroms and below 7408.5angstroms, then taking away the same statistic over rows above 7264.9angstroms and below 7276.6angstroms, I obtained 1.0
